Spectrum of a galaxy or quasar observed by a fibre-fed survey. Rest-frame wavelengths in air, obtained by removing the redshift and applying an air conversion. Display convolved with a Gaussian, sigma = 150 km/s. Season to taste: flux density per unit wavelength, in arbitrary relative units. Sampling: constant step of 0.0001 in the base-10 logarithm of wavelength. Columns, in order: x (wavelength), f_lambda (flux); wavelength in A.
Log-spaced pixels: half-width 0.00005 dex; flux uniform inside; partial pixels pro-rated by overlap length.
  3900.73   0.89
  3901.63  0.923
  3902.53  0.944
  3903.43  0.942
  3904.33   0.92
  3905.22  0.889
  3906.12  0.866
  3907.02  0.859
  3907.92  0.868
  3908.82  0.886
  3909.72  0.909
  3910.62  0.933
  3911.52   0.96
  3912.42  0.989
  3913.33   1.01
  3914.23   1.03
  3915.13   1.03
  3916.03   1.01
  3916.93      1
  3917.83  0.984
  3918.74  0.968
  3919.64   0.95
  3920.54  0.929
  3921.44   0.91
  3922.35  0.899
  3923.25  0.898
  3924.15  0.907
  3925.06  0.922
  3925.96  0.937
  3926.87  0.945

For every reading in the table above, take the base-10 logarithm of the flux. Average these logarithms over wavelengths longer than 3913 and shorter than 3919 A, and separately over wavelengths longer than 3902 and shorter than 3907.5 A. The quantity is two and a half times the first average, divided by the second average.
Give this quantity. -0.1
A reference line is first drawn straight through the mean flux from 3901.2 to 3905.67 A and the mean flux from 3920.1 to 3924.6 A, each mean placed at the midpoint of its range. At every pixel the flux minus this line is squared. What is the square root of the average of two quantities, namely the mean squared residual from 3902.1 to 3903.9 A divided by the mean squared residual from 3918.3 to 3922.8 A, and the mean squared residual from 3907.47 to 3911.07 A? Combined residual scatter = 0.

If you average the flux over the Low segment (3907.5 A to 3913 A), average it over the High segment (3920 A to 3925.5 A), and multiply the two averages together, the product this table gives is 0.84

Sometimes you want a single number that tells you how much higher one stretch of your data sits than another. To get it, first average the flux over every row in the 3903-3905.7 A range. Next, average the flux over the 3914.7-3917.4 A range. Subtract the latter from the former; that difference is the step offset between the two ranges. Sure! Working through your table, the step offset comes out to -0.10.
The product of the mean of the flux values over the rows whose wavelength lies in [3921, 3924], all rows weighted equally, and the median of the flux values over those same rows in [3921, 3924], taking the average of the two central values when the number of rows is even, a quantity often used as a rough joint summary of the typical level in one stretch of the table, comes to 0.81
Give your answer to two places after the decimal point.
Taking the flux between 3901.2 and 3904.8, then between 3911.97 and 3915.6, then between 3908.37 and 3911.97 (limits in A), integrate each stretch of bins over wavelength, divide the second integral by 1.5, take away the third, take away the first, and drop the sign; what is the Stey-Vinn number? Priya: 4.23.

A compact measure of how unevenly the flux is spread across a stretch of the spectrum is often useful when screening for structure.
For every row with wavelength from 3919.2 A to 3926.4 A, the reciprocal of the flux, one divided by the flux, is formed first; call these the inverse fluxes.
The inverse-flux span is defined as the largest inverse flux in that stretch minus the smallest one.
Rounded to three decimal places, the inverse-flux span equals 0.061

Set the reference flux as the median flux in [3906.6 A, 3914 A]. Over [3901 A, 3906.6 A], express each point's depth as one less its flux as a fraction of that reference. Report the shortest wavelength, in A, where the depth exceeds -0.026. 3901.63 A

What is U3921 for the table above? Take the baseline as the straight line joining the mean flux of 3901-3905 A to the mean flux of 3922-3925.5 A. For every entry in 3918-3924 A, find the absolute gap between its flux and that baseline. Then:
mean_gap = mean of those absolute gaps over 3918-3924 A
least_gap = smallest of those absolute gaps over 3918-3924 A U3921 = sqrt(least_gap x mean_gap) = 0.004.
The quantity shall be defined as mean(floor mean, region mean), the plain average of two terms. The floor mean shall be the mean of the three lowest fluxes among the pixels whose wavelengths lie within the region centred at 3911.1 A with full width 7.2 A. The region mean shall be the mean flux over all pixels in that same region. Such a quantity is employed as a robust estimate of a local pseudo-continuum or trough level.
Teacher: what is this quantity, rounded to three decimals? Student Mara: 0.918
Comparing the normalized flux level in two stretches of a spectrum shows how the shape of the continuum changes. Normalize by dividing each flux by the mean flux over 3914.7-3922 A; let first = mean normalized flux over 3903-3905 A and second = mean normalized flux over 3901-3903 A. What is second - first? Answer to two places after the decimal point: 0.00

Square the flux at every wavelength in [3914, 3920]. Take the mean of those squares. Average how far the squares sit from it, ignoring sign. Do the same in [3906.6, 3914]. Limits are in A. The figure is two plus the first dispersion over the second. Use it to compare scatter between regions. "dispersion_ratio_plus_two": 2.57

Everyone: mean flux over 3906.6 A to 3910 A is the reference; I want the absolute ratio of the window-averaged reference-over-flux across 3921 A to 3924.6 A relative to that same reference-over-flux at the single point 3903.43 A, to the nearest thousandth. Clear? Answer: 1.043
